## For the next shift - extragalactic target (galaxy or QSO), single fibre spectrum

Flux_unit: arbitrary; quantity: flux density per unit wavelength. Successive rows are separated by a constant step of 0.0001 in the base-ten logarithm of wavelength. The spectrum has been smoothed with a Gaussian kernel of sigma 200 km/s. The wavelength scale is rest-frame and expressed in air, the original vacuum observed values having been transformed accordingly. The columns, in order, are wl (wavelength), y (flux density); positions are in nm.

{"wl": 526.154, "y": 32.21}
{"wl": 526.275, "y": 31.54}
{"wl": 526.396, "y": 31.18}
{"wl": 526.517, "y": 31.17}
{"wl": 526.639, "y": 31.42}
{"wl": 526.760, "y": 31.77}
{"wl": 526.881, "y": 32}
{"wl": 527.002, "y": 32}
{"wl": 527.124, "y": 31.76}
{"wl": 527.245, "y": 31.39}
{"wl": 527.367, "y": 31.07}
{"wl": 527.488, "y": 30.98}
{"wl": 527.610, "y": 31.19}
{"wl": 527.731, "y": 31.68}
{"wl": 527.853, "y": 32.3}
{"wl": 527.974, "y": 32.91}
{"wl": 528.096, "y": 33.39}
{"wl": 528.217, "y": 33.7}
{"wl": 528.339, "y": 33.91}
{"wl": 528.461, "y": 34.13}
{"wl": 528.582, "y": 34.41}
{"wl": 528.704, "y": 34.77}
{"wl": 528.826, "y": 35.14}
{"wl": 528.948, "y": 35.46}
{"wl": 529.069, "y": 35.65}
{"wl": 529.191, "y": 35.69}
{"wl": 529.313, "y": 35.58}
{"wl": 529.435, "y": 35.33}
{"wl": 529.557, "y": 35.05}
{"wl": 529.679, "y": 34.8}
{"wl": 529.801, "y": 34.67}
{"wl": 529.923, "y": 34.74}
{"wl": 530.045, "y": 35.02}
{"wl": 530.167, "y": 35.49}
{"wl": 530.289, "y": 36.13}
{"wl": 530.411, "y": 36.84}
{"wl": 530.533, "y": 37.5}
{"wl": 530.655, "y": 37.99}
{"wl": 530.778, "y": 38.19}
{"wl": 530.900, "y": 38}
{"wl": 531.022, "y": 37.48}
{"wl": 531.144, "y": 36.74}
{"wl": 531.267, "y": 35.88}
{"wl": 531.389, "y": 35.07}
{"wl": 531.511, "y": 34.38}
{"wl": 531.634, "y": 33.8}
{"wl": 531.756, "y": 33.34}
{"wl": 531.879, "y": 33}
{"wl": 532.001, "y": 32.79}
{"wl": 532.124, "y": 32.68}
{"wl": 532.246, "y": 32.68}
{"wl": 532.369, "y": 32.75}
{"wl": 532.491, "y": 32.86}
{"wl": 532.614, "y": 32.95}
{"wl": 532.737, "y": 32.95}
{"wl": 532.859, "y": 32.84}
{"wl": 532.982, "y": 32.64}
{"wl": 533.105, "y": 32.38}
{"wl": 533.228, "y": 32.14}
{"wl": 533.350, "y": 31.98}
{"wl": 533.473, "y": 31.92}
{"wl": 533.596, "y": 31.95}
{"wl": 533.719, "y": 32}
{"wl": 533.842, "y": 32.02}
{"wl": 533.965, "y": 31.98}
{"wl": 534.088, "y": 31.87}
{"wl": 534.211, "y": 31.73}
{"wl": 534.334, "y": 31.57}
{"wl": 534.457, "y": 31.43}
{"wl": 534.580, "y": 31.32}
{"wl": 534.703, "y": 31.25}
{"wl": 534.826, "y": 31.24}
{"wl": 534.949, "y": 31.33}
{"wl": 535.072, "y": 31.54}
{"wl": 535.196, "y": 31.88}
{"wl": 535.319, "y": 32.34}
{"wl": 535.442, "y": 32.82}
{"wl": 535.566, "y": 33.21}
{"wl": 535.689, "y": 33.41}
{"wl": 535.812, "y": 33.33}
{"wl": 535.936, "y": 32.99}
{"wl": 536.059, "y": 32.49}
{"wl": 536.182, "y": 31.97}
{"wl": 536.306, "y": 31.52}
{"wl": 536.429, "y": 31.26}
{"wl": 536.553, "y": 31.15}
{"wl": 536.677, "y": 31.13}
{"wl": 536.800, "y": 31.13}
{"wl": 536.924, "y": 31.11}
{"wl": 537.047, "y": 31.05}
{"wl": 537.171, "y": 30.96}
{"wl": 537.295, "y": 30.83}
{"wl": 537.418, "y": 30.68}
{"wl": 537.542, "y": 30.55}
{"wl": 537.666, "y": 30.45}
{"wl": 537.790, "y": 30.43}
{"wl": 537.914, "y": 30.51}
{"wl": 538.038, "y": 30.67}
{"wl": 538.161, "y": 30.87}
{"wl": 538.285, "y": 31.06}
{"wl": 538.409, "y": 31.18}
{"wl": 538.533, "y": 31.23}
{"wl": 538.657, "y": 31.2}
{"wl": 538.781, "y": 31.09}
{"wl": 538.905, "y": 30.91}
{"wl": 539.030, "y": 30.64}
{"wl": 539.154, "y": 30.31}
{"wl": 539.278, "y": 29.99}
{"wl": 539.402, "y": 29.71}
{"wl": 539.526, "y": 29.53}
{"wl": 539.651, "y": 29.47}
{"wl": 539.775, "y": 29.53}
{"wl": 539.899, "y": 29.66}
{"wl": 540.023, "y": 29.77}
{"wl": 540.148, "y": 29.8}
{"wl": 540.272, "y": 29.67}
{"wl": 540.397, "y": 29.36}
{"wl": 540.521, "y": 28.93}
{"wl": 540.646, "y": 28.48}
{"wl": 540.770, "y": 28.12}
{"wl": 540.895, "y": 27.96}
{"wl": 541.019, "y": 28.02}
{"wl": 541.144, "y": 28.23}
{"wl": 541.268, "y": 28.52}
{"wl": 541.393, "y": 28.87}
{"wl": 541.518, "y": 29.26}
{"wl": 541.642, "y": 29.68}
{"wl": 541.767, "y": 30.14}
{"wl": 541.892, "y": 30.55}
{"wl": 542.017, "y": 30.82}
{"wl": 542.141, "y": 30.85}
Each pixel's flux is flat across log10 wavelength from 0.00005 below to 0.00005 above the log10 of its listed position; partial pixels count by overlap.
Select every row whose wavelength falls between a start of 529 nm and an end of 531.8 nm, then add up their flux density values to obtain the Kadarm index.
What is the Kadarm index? 823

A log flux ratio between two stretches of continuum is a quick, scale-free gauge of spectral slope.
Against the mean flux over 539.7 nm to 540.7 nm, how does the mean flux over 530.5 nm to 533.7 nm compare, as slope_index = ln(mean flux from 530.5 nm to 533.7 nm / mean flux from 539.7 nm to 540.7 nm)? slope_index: 0.15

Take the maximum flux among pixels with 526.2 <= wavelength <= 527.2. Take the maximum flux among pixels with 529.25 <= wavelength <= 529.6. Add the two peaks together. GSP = 67.6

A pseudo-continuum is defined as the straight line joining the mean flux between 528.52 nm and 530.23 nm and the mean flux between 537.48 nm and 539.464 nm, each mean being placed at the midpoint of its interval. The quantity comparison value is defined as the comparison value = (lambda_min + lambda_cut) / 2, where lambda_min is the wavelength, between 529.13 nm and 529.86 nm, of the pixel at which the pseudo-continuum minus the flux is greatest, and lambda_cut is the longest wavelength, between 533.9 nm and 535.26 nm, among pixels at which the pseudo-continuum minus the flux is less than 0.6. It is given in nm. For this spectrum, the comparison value 532.50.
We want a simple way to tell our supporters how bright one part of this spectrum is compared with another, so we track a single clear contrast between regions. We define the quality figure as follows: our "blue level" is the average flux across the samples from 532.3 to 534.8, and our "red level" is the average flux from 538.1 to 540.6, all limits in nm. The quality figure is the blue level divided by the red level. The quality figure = 1.064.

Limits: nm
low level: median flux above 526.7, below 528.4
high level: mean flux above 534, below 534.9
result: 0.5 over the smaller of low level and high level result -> 0.0159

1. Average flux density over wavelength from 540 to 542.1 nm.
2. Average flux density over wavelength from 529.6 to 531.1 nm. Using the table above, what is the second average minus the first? 7.2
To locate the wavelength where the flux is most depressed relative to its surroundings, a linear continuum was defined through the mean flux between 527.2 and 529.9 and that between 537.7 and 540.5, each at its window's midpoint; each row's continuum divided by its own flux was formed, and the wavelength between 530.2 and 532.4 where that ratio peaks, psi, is 532.124 nm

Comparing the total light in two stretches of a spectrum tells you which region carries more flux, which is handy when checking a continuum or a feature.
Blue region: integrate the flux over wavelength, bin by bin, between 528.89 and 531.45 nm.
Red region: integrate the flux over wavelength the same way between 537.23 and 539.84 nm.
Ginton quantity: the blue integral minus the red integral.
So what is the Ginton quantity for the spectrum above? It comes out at 13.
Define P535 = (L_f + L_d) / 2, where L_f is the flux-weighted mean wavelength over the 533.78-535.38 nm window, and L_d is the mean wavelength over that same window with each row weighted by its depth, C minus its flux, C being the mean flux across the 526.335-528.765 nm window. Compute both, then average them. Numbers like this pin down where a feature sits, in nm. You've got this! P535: 534.59 nm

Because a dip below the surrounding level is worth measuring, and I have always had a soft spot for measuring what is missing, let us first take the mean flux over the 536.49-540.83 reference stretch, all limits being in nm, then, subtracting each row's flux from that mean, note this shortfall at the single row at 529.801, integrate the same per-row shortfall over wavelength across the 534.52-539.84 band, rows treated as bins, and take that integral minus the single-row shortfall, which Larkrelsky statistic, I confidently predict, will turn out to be 0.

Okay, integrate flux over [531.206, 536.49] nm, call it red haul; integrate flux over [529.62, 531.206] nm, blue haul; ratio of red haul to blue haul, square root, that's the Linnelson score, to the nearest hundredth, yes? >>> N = 1.72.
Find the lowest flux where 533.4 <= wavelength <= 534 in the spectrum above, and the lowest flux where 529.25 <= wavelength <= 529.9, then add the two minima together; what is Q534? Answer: 66.6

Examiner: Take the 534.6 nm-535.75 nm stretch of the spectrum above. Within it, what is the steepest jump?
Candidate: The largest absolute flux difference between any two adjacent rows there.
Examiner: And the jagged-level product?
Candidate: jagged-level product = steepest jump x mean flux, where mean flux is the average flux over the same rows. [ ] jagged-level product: 15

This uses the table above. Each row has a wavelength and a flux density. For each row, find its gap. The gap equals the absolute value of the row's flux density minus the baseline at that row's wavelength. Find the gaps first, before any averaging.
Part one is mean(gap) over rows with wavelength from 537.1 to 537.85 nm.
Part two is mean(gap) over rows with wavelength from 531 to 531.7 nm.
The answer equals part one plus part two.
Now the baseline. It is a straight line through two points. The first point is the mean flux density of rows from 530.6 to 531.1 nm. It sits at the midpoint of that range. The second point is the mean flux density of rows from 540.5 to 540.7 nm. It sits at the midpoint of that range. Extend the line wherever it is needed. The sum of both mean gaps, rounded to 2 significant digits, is 2.9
